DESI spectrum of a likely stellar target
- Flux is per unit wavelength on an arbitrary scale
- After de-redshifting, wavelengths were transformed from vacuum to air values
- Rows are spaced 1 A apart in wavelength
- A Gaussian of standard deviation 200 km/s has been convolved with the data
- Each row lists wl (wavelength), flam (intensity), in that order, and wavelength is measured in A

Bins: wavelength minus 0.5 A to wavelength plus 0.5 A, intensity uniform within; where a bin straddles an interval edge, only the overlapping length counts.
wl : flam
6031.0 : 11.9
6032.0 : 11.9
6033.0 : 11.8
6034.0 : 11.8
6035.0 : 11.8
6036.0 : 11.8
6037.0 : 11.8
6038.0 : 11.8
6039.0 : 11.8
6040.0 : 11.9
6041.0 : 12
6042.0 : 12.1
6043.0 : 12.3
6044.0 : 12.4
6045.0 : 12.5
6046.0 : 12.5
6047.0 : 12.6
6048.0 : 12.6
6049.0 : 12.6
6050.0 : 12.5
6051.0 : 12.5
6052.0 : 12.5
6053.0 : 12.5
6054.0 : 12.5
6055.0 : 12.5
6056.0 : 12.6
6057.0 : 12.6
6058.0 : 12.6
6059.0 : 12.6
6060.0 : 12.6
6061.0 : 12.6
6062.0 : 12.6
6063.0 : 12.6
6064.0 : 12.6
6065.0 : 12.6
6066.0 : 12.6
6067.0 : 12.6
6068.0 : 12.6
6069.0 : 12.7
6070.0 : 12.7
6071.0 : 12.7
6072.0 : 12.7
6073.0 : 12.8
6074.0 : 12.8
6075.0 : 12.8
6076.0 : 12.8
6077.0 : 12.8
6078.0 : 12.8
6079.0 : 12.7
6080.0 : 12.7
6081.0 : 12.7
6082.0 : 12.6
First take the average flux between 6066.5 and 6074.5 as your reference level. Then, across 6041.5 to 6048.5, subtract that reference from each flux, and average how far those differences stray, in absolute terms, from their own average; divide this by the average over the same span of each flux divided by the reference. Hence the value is 0.14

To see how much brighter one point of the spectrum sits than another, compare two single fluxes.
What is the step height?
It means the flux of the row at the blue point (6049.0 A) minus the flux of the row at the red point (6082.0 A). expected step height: 0.00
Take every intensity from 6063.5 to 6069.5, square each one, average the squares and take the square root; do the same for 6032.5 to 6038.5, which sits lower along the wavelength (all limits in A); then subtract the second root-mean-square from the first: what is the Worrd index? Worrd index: 0.8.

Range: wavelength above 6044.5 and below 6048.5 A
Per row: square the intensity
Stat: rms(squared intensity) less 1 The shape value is 157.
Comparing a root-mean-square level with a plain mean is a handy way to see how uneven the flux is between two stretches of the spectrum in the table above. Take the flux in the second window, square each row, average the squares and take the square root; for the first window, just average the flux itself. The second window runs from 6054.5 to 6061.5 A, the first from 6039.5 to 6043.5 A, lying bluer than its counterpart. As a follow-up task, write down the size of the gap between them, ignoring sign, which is 0.5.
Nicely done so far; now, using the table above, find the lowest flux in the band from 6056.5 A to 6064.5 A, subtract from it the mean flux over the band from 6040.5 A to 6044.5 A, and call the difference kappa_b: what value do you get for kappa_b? 0.40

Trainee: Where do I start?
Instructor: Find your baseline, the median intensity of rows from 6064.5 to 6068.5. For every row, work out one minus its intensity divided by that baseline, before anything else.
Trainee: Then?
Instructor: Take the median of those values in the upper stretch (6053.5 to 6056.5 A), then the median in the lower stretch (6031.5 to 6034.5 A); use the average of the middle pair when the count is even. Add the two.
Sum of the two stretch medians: 0.071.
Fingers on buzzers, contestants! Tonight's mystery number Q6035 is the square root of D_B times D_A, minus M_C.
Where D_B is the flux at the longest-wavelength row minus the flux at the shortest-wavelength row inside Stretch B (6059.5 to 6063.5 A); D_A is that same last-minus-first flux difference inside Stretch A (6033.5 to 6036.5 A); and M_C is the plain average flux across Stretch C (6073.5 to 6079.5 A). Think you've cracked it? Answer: -12.8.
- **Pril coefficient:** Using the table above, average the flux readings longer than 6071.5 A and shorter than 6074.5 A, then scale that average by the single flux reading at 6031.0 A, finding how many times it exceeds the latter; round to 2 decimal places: 1.07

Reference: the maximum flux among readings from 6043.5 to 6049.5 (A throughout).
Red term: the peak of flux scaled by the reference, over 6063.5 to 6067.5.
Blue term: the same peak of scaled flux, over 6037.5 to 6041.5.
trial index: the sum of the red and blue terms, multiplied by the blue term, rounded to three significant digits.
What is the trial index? 1.86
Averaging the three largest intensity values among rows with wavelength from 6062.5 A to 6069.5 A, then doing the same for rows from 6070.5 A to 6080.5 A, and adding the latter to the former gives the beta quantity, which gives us 25.4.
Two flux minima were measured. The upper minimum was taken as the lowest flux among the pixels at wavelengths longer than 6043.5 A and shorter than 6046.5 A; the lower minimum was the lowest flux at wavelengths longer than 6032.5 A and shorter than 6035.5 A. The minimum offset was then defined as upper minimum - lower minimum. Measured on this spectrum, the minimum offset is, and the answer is 0.60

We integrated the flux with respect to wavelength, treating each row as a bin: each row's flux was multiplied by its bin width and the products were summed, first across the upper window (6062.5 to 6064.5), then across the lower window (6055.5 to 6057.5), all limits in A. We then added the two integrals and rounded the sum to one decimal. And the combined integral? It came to 50.4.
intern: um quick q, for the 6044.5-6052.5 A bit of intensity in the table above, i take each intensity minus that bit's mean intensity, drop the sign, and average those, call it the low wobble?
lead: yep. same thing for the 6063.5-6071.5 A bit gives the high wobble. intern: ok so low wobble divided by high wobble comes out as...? 1.0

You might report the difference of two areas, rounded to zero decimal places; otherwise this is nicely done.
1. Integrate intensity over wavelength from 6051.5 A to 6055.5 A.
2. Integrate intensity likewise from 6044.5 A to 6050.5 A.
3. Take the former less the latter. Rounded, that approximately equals -25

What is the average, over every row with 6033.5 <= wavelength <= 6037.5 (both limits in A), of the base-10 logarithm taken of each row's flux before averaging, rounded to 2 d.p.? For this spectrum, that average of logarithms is 1.07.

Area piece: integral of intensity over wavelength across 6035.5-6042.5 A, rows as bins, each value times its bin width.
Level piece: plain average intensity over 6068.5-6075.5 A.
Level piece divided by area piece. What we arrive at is 0.153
